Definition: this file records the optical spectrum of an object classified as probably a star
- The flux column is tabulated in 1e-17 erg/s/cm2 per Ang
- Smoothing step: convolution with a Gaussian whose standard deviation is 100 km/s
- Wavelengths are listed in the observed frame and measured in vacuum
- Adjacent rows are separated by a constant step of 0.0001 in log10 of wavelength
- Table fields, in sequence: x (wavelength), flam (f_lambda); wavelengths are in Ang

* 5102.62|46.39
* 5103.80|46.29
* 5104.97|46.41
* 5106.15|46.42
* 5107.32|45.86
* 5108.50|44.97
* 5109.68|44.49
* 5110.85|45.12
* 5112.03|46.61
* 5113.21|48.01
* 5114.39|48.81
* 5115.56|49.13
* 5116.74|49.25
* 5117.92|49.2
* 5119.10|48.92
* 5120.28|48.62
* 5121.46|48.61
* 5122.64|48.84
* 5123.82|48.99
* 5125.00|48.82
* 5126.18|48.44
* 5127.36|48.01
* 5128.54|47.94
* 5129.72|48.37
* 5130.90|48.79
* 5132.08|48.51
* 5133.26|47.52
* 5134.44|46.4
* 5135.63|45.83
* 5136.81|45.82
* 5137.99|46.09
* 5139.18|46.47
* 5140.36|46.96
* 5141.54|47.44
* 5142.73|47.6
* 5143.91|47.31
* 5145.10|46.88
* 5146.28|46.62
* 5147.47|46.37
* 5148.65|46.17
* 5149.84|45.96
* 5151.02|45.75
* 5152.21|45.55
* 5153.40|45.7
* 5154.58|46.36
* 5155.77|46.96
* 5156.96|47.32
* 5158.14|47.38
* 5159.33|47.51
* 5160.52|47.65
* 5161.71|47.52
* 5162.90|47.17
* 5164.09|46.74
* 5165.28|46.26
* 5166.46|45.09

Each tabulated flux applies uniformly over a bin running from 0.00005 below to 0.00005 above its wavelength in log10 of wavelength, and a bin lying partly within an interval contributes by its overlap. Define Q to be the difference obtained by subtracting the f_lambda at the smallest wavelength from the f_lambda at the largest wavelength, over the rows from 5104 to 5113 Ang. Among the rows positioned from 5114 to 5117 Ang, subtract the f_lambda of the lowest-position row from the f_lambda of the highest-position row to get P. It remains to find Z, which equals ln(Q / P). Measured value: -0.8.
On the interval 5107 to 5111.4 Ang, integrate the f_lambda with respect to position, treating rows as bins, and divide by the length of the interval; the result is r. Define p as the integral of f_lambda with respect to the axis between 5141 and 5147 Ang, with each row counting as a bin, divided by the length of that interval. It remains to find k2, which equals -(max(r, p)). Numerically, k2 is -47.1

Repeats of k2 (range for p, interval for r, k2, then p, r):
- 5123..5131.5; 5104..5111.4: -48.5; 48.5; 45.6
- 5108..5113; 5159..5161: -47.5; 45.5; 47.5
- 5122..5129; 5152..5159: -48.5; 48.5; 46.7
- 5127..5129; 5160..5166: -48.0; 48.0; 47.1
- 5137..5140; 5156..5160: -47.4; 46.3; 47.4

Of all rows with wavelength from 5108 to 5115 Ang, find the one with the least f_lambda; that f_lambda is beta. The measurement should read 44.49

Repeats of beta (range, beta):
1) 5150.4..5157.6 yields 45.55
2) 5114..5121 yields 48.62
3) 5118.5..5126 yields 48.61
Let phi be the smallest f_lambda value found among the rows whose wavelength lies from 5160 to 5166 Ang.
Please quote 46.26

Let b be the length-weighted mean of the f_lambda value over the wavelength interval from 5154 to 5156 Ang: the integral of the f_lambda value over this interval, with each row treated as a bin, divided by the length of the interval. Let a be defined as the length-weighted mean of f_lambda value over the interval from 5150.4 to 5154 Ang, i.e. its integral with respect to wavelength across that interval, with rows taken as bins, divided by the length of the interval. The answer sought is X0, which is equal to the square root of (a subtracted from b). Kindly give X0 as 0.9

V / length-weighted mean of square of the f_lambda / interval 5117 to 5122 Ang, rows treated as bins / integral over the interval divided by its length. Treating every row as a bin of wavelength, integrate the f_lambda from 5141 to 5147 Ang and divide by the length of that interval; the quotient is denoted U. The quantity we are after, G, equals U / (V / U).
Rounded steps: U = 47.1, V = 2386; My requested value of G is 0.93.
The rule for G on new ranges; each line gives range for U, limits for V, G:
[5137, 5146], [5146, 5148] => 1.02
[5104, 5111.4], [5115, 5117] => 0.86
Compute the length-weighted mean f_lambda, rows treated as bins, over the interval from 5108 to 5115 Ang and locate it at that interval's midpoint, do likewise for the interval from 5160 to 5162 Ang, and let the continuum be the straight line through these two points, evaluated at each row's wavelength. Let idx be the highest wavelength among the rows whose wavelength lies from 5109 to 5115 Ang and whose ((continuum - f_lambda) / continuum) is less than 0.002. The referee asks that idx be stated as 5114.39 Ang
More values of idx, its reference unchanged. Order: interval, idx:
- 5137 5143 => 5142.73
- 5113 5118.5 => 5117.92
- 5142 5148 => 5143.91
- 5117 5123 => 5122.64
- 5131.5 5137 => 5133.26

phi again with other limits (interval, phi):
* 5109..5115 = 44.49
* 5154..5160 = 46.36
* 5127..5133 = 47.94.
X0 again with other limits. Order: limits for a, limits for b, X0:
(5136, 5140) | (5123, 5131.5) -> 1.5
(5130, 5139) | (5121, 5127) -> 1.3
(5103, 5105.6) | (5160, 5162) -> 1.1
